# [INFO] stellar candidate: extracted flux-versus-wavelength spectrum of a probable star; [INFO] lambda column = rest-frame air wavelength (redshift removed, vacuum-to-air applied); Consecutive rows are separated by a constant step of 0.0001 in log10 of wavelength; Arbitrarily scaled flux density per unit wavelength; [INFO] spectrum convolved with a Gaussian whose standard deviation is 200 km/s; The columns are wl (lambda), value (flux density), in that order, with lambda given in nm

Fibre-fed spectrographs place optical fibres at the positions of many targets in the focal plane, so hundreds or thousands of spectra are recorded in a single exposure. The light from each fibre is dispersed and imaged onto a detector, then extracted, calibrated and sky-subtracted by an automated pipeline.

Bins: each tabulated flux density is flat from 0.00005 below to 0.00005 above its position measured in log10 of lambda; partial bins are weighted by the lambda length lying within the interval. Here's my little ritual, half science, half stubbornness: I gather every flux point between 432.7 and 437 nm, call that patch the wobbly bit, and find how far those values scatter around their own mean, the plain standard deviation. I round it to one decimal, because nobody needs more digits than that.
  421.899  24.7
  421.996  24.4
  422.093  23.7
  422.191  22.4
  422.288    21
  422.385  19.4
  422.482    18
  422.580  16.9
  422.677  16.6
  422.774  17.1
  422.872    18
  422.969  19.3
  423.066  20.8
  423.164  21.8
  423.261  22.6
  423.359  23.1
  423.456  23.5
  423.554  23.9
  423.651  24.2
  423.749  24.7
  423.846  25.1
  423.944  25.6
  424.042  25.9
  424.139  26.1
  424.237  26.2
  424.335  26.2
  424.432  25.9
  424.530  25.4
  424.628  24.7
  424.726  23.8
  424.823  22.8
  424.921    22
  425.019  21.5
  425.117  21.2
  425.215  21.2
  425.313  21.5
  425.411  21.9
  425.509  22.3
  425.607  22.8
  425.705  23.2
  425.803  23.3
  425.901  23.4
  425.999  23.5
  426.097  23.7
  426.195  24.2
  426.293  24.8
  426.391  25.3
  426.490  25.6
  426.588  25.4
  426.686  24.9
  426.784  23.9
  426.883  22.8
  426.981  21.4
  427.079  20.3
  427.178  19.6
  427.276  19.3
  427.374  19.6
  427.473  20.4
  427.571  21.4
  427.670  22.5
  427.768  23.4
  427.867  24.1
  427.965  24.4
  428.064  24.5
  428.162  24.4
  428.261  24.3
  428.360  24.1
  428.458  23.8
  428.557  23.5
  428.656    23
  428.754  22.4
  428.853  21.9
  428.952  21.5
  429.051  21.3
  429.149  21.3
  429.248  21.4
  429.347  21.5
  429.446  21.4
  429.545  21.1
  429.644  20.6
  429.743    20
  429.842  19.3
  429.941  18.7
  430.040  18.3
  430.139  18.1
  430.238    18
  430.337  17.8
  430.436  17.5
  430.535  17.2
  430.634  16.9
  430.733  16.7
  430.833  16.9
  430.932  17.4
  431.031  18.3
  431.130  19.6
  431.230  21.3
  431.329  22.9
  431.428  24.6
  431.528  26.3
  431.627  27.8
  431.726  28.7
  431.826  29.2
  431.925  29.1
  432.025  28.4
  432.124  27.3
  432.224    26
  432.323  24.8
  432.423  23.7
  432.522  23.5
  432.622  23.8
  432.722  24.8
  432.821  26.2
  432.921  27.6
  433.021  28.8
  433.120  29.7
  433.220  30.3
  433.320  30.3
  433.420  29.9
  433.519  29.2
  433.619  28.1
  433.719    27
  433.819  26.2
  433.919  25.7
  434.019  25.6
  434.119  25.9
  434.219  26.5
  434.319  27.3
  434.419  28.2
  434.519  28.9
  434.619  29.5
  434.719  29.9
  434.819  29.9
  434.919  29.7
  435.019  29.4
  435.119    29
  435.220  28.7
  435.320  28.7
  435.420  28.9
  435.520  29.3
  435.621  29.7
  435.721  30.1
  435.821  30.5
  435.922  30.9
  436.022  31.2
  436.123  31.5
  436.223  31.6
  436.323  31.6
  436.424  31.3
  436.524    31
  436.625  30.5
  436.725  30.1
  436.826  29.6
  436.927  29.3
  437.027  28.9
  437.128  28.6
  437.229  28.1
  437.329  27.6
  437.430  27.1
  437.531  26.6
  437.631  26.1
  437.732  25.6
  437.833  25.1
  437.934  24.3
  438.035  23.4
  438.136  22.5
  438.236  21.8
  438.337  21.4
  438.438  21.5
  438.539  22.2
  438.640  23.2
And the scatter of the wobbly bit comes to 1.8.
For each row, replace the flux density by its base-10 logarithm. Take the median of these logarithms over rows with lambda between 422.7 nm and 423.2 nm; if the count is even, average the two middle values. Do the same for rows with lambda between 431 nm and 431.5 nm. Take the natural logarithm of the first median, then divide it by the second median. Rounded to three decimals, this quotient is 0.189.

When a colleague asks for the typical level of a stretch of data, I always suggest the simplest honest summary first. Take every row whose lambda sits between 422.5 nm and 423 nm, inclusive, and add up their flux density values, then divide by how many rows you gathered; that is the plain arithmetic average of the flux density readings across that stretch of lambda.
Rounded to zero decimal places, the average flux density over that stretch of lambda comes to 18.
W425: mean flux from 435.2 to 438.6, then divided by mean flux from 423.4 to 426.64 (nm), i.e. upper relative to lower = 1.16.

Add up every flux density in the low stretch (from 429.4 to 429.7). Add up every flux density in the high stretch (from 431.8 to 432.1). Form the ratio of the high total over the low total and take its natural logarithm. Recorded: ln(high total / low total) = 0.3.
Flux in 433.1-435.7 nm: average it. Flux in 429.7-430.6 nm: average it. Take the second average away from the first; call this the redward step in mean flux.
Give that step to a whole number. 10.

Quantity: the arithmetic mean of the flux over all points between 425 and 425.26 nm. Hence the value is 21.3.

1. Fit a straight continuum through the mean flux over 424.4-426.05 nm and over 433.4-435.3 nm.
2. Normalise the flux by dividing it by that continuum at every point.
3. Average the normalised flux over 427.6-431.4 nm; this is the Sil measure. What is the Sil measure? 0.82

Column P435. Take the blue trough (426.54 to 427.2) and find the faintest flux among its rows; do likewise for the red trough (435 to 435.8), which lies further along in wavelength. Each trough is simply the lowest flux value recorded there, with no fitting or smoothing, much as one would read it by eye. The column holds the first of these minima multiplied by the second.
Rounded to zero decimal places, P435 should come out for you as 563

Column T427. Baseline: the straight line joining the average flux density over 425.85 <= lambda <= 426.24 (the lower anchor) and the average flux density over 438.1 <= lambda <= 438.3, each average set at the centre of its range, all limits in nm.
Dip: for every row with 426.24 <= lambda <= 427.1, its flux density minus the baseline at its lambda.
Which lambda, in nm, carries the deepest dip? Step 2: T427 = 427.079 nm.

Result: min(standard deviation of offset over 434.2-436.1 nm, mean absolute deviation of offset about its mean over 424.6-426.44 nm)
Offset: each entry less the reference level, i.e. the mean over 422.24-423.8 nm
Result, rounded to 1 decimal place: 1.0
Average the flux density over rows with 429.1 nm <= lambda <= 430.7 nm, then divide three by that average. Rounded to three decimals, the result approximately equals 0.155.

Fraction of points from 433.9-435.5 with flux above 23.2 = 1.0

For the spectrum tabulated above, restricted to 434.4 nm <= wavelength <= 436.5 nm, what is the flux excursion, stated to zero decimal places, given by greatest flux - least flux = 3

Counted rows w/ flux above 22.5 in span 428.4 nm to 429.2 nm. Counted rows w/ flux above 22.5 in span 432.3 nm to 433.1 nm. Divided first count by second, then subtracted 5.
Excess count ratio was -4.6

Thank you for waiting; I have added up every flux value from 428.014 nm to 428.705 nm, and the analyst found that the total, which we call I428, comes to 168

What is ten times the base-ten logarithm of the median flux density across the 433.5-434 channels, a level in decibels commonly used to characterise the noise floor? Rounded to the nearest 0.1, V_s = 14.3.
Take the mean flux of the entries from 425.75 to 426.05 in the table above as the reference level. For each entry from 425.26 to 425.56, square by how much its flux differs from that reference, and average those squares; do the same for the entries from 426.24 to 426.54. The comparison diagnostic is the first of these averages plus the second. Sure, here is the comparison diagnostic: 6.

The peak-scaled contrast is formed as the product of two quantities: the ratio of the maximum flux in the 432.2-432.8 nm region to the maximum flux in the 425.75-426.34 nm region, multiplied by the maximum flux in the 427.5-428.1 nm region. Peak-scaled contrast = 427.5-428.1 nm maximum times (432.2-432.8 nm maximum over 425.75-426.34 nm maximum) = 26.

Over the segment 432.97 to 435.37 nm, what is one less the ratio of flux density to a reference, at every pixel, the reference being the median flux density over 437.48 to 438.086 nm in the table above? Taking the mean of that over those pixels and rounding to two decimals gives -0.12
